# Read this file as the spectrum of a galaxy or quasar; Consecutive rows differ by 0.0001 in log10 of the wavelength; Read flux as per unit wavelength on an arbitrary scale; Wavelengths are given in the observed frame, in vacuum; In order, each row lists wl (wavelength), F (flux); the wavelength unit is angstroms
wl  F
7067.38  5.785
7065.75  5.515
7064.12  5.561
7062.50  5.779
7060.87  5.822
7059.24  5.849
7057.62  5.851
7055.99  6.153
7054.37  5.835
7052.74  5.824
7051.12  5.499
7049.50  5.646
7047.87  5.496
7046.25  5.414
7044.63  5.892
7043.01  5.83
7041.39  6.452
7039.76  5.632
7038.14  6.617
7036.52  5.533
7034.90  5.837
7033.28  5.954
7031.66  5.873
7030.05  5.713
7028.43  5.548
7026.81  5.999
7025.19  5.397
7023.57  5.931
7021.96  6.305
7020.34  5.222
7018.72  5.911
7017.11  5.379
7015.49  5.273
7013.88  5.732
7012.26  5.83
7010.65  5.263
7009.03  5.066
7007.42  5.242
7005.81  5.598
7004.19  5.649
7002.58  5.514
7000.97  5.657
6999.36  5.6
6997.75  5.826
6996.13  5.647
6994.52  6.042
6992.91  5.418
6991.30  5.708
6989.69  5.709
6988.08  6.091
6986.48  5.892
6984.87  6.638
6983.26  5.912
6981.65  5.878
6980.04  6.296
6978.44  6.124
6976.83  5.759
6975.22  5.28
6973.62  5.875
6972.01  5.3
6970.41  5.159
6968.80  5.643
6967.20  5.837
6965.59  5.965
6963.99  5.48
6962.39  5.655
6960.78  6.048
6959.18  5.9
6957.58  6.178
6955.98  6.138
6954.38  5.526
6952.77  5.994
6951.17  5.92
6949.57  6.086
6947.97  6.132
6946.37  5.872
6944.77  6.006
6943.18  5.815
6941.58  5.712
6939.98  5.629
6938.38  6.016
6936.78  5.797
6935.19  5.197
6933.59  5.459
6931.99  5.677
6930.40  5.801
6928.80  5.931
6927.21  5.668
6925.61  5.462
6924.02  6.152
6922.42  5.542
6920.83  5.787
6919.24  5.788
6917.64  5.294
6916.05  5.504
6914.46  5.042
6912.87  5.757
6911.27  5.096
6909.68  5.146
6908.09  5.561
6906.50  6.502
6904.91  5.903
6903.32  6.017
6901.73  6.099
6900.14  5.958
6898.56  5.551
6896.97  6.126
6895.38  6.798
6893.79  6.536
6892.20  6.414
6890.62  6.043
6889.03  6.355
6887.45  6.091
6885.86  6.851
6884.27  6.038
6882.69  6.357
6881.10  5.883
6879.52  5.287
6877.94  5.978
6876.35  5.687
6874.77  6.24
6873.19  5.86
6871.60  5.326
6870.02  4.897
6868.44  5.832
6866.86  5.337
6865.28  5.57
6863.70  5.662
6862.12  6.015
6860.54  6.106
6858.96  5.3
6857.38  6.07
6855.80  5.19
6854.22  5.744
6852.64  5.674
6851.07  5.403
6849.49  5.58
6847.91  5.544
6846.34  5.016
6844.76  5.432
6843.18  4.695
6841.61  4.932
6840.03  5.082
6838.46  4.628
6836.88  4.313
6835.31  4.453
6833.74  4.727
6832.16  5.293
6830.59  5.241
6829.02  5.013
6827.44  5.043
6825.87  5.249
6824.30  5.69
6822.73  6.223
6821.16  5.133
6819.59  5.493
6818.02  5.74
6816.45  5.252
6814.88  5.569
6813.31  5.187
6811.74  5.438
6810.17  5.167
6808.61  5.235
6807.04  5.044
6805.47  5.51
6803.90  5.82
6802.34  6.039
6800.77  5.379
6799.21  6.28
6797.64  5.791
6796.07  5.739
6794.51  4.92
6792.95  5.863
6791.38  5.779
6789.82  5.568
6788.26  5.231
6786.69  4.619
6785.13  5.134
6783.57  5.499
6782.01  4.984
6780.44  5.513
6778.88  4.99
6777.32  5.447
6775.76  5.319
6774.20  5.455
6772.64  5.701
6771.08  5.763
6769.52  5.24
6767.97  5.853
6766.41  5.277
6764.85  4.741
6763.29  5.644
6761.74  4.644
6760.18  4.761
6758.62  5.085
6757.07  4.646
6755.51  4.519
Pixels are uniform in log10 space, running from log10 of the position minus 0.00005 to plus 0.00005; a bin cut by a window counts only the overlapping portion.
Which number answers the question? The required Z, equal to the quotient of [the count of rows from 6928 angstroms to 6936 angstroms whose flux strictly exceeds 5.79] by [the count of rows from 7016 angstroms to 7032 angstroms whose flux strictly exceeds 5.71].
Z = 0.33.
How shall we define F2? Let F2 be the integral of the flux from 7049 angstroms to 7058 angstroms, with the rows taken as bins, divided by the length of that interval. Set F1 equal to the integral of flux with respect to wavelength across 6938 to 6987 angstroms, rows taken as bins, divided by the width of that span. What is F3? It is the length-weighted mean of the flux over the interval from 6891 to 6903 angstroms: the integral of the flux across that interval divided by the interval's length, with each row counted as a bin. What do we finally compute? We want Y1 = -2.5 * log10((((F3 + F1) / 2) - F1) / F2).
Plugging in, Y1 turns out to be 3.83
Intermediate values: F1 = 5.86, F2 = 5.80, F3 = 6.20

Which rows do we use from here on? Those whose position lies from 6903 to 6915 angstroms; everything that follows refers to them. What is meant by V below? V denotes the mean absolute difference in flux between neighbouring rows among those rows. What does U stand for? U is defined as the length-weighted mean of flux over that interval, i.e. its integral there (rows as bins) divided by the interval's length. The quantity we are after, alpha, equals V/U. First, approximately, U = 5.62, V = 0.50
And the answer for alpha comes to 0.089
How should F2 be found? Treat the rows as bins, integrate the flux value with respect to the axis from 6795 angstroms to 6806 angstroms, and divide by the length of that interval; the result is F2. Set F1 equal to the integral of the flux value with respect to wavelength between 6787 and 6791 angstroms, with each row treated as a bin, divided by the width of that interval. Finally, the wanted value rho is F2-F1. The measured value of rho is 0.43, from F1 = 5.3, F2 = 5.8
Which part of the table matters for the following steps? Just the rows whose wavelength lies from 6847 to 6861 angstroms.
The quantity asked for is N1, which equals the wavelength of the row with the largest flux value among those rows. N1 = 6860.54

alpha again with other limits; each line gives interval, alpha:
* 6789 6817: 0.071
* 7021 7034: 0.058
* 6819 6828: 0.096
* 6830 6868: 0.067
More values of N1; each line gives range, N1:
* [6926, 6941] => 6938.38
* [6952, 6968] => 6957.58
